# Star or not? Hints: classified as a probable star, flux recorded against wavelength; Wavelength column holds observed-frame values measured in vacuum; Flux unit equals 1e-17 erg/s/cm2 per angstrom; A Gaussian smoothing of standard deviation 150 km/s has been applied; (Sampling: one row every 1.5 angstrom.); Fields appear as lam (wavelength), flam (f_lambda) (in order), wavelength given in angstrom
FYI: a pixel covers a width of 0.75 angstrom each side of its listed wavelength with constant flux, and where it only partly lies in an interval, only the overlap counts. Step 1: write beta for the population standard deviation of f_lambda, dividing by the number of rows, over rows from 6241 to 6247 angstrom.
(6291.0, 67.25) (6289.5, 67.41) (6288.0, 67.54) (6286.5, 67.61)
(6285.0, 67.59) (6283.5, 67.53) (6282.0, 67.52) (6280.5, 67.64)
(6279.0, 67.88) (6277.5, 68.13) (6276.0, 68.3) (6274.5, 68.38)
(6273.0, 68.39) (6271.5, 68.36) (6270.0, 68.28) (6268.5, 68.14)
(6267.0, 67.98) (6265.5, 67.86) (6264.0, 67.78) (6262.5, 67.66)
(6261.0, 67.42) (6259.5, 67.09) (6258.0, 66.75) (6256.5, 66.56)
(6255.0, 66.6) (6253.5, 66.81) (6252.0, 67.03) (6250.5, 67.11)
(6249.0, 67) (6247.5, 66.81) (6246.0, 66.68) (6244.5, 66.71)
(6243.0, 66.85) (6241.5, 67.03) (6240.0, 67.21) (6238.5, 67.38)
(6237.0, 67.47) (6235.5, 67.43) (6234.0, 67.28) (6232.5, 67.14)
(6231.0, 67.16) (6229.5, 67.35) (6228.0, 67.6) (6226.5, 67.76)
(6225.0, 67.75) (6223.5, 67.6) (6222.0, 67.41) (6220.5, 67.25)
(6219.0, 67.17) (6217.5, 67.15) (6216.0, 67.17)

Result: 0.14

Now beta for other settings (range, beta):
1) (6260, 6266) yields 0.17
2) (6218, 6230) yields 0.21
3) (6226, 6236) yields 0.21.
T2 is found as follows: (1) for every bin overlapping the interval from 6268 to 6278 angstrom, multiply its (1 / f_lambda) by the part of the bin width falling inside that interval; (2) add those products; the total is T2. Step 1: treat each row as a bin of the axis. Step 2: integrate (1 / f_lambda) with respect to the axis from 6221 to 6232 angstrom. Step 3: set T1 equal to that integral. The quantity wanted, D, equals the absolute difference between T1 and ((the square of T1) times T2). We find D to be 0.159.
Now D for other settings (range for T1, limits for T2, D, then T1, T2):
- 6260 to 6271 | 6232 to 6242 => 0.158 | 0.162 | 0.149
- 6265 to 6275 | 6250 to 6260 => 0.143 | 0.147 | 0.150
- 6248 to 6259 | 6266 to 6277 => 0.160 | 0.165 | 0.161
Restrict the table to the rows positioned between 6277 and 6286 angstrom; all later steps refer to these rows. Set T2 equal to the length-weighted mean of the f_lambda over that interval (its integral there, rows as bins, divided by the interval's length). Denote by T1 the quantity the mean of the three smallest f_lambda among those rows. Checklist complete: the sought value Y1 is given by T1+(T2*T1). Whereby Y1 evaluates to 4640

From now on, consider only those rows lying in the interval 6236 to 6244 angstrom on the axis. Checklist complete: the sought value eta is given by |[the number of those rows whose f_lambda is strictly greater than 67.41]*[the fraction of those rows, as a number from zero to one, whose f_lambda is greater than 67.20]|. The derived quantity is 1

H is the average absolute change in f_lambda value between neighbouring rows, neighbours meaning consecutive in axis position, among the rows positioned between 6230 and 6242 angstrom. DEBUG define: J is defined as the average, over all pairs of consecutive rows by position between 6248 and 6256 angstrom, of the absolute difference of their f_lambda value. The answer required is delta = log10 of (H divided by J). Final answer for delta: -0.14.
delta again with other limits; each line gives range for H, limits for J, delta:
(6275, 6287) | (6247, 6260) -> -0.14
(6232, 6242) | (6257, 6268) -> -0.20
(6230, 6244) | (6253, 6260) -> -0.21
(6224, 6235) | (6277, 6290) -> 0.06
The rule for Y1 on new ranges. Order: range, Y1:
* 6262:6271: 4674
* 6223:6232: 4616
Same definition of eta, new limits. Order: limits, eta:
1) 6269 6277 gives 5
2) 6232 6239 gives 2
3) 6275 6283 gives 5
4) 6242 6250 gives 0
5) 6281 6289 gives 5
